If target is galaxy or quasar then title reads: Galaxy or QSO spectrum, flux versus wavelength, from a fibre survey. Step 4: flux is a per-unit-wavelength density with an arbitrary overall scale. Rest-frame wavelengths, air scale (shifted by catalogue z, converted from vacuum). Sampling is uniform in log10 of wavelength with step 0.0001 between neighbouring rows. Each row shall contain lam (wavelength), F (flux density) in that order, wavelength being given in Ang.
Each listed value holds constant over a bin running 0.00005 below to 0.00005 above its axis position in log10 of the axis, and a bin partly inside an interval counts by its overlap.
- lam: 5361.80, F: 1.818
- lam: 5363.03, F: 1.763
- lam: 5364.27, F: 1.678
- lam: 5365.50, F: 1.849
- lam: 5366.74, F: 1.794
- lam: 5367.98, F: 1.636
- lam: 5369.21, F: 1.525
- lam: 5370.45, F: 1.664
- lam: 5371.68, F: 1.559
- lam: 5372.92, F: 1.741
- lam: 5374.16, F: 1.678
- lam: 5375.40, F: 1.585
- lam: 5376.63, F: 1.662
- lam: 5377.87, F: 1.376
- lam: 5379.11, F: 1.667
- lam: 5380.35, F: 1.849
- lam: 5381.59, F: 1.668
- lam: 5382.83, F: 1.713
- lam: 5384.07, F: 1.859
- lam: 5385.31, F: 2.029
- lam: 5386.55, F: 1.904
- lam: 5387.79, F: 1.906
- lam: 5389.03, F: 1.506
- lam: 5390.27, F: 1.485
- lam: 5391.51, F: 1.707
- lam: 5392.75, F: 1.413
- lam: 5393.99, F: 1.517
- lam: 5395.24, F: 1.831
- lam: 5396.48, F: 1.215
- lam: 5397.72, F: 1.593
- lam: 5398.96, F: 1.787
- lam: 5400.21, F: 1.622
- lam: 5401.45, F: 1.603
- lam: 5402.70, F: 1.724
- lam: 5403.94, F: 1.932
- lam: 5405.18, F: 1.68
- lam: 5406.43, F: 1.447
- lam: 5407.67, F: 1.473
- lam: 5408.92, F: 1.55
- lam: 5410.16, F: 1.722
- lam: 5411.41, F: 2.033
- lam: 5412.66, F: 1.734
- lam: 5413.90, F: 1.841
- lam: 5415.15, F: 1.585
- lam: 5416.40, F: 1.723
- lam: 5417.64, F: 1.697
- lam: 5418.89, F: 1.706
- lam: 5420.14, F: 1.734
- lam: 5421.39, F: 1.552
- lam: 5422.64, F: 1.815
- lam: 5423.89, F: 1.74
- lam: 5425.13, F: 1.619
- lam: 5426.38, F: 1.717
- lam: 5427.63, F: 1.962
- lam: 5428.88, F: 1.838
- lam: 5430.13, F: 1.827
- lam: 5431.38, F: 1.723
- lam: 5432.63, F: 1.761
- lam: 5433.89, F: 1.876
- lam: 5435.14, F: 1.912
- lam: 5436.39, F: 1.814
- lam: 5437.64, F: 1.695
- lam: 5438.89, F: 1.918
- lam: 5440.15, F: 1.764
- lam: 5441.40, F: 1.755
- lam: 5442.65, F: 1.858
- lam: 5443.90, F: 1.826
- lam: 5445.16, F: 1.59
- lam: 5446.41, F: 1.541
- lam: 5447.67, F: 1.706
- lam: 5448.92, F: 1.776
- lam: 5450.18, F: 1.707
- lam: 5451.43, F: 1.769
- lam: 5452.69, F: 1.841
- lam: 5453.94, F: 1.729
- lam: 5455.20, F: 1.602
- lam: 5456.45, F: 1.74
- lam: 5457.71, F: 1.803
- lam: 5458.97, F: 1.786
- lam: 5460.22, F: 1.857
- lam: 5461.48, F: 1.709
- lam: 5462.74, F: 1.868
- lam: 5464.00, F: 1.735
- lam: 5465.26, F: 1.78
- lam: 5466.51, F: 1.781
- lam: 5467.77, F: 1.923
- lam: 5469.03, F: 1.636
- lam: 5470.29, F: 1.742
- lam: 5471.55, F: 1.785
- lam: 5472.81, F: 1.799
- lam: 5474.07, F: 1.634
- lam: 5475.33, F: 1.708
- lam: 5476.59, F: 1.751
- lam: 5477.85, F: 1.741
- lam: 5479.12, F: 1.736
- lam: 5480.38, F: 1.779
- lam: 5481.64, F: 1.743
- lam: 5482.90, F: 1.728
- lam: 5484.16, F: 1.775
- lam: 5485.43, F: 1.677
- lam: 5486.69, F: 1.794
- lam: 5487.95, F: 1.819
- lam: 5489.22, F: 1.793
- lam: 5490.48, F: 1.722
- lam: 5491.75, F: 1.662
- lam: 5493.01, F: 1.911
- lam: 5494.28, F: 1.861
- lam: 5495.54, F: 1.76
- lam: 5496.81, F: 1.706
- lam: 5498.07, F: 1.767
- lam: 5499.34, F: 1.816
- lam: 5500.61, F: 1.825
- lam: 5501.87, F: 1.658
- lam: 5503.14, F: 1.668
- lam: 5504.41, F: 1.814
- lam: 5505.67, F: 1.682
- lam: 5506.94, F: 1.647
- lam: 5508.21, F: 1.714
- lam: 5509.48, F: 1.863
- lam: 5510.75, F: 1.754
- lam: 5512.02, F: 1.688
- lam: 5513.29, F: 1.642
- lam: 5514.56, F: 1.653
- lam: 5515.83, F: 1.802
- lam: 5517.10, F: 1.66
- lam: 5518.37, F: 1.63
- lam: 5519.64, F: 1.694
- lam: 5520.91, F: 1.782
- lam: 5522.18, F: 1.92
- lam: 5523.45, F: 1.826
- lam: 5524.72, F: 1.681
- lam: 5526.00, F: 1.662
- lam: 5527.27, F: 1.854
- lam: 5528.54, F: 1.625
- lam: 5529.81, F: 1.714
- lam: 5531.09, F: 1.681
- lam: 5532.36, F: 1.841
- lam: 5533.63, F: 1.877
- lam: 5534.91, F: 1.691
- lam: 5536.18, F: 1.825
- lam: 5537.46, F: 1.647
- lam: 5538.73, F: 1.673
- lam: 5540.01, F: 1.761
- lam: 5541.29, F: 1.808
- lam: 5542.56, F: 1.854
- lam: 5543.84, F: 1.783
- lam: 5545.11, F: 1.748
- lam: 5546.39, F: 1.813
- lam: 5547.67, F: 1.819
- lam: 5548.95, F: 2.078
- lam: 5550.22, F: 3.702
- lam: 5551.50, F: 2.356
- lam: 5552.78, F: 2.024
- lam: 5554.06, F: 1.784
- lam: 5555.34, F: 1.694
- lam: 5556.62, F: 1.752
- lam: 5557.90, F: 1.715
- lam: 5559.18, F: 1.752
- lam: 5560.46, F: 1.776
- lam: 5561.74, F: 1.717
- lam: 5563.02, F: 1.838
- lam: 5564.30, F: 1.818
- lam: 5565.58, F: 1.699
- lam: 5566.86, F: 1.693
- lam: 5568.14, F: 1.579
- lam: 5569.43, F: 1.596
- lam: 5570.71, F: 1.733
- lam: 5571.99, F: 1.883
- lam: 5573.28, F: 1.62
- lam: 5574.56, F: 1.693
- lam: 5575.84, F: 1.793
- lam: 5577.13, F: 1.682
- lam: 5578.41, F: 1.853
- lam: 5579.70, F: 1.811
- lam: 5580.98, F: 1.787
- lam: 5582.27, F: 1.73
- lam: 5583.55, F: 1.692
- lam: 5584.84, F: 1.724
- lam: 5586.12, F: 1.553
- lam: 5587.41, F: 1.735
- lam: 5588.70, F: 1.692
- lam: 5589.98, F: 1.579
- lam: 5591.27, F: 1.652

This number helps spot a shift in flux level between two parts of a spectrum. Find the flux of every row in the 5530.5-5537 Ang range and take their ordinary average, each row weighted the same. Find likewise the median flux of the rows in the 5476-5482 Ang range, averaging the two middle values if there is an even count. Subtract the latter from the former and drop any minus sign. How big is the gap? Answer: 0.04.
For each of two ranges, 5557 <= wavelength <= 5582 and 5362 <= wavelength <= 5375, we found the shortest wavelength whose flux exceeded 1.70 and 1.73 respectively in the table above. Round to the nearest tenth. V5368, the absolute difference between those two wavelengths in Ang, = 194.9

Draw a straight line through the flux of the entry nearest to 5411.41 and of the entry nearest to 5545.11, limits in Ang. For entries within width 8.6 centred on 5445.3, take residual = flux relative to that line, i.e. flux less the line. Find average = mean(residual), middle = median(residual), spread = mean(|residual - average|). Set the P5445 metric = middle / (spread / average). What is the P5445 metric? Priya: 0.6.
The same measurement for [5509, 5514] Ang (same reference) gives 0.1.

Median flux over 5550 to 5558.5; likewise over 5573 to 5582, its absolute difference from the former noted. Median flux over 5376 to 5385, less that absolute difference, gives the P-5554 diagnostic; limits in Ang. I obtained 1.665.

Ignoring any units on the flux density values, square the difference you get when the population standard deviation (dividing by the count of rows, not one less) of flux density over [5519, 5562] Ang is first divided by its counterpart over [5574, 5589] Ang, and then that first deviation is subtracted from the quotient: 19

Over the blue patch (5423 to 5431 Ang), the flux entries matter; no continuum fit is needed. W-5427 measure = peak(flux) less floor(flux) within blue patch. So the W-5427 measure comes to 0.34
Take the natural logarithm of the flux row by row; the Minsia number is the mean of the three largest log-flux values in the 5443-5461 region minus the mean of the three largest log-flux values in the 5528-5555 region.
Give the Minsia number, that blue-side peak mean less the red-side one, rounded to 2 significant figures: -0.36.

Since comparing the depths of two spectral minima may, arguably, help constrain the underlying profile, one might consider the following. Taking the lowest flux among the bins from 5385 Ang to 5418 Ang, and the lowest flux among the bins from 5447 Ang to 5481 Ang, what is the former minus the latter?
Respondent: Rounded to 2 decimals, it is -0.39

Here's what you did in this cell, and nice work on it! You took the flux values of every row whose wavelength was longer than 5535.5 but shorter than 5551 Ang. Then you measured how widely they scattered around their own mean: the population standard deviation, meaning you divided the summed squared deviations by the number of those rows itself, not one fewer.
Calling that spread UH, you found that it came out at 0.54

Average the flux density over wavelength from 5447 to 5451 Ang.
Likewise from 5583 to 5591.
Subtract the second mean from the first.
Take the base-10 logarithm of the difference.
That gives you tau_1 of -1.17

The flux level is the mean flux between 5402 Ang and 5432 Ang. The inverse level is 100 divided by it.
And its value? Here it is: 58.0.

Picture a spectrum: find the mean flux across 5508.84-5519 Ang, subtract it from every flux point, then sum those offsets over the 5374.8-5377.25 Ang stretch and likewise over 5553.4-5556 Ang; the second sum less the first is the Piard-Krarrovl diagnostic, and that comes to 0.23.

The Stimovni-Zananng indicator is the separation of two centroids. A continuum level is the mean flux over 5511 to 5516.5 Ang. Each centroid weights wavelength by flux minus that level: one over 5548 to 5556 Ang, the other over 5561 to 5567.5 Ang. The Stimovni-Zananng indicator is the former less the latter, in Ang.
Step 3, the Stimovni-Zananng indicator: -12.8 Ang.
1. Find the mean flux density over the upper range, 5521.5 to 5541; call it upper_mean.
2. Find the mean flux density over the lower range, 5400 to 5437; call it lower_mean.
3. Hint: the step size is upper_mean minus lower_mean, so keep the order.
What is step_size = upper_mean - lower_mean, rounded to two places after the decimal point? 0.02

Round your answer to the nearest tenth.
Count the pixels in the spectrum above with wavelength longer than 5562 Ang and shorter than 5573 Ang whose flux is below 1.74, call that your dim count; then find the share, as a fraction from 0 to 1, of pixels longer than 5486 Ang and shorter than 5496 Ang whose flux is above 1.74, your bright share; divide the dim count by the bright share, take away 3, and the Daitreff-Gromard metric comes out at 3.7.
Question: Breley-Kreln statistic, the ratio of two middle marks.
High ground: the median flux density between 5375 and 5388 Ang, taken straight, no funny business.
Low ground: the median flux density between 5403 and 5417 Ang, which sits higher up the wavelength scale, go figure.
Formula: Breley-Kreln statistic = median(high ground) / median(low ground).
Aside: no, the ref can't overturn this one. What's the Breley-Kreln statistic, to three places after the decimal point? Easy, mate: 0.995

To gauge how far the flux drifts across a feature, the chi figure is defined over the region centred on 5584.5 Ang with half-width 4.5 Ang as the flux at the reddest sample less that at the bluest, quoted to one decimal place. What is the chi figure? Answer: -0.1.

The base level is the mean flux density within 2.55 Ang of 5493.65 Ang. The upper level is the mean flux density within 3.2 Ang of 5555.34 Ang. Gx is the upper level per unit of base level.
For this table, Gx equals 1.00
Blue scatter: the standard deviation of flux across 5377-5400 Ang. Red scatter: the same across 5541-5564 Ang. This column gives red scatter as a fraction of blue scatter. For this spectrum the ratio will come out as 2.2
